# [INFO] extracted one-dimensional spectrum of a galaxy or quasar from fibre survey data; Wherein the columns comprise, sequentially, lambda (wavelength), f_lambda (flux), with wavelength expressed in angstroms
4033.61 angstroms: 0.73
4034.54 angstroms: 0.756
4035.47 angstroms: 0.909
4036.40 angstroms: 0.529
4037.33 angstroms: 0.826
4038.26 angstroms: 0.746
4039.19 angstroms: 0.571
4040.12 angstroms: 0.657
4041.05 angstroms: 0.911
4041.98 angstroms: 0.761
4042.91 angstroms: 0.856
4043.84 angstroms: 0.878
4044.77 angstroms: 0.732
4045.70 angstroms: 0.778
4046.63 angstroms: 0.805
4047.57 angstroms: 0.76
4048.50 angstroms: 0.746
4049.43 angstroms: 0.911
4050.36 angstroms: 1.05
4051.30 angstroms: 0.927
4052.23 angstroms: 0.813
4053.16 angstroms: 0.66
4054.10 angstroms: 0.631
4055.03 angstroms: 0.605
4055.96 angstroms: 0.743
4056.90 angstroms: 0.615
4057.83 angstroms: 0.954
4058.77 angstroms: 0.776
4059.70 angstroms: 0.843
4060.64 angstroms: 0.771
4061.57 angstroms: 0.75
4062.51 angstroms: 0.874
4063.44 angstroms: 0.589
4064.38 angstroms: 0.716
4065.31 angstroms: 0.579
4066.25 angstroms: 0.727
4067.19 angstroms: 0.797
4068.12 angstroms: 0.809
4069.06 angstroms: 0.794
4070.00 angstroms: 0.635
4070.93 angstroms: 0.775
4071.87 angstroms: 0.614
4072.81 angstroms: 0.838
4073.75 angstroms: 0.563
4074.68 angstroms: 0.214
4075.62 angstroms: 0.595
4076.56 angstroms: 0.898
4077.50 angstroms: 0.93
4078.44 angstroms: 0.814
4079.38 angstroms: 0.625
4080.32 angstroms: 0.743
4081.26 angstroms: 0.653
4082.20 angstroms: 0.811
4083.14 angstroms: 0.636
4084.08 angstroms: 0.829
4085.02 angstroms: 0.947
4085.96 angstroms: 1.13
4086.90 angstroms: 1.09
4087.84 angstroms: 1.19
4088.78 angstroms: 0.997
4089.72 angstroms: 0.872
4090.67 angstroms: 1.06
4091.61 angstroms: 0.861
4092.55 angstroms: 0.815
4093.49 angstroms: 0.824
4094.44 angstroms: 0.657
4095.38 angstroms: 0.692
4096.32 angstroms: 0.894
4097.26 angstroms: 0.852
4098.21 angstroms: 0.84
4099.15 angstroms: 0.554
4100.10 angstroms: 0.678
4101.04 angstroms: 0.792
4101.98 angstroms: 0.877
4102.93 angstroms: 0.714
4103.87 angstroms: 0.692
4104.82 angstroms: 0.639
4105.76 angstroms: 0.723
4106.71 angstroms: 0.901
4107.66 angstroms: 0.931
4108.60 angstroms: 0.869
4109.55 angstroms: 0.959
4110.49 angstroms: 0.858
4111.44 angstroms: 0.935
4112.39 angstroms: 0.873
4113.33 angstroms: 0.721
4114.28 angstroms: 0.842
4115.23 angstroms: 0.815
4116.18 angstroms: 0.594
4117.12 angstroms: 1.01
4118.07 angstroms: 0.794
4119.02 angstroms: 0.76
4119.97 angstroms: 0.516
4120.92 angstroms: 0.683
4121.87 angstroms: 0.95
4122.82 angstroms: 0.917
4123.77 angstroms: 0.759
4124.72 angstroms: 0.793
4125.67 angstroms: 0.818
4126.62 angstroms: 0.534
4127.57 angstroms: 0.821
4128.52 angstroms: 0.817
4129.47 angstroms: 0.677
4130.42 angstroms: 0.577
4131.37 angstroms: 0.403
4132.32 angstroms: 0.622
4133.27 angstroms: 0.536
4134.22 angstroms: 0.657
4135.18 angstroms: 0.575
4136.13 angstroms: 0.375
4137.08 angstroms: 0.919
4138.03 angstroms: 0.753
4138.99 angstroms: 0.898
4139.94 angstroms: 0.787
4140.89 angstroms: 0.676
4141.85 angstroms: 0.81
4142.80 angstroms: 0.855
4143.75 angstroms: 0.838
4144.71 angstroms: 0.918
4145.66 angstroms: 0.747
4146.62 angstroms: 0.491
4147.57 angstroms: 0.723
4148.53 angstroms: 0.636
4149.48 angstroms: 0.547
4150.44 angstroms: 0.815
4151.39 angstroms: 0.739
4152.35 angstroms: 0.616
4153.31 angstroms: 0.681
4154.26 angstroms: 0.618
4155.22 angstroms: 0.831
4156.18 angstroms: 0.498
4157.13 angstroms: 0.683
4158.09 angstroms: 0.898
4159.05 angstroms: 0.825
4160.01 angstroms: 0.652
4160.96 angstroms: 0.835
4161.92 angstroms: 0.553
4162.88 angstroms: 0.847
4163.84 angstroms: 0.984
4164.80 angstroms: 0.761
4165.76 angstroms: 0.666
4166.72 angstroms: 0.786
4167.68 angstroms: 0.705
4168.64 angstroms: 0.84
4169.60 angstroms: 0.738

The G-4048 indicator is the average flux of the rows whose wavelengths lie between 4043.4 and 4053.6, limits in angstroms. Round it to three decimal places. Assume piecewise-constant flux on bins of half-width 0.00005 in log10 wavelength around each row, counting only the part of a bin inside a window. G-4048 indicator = 0.824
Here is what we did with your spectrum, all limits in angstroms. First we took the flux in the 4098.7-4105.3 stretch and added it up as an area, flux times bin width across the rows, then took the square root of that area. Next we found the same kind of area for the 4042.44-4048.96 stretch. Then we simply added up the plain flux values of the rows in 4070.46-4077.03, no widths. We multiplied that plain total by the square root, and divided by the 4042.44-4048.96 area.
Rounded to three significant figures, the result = 1.88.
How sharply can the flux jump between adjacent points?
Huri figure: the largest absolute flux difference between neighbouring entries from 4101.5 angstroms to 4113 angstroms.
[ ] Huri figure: 0.18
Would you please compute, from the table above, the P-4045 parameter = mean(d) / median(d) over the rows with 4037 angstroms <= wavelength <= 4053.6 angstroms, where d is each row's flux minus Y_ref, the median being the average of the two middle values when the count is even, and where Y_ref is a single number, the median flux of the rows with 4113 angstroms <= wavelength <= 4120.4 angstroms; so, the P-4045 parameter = 1.54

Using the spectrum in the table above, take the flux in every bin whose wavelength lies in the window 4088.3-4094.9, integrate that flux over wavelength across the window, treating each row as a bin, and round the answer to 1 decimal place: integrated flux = 5.7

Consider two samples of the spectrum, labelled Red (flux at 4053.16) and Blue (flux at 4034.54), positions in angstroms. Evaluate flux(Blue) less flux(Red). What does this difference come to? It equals 0.10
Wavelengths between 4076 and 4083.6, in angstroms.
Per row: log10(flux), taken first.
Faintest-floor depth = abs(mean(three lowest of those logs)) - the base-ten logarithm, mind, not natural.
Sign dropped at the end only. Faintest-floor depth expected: 0.20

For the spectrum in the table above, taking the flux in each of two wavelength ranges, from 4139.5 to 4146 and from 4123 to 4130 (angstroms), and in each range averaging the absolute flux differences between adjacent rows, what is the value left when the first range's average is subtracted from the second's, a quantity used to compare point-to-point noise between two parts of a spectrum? 0.04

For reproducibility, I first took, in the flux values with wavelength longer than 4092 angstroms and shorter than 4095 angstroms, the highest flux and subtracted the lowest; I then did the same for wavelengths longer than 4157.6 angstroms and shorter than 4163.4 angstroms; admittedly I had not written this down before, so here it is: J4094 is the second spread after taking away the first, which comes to 0.18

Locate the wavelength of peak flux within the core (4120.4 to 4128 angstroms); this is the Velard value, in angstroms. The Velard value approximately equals 4121.87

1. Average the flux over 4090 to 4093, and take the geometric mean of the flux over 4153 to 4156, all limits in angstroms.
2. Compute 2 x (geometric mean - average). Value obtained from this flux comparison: -0.41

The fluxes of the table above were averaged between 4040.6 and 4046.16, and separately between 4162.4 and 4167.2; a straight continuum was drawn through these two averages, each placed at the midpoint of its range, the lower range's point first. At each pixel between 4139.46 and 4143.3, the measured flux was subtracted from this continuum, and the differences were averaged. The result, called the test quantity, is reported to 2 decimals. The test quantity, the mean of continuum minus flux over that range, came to 0.03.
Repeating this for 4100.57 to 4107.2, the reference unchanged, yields 0.05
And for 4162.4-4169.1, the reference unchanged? 0.01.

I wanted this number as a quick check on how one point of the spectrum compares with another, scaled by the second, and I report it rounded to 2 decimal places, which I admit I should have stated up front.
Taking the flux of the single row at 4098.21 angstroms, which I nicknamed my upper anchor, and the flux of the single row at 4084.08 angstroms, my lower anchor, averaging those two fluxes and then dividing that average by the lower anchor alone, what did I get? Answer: 1.01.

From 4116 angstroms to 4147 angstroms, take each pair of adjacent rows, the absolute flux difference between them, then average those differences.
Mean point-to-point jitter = 0.158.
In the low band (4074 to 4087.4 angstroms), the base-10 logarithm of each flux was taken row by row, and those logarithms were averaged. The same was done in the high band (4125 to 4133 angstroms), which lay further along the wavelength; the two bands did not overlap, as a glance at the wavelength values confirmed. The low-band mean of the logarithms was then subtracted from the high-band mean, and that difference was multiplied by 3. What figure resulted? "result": -0.17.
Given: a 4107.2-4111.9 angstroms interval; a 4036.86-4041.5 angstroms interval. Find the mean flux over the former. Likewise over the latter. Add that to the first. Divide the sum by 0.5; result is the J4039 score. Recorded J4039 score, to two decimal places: 3.31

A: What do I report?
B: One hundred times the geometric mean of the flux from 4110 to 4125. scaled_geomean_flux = 79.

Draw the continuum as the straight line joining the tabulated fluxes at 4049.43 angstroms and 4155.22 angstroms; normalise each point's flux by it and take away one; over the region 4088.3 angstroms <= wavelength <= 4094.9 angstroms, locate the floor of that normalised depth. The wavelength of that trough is 4094.44 angstroms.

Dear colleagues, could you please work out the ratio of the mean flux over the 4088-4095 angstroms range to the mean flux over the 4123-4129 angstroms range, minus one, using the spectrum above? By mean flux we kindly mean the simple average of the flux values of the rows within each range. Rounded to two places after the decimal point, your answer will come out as 0.15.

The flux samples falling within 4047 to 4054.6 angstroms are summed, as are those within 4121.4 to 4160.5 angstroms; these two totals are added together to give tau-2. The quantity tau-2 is 36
